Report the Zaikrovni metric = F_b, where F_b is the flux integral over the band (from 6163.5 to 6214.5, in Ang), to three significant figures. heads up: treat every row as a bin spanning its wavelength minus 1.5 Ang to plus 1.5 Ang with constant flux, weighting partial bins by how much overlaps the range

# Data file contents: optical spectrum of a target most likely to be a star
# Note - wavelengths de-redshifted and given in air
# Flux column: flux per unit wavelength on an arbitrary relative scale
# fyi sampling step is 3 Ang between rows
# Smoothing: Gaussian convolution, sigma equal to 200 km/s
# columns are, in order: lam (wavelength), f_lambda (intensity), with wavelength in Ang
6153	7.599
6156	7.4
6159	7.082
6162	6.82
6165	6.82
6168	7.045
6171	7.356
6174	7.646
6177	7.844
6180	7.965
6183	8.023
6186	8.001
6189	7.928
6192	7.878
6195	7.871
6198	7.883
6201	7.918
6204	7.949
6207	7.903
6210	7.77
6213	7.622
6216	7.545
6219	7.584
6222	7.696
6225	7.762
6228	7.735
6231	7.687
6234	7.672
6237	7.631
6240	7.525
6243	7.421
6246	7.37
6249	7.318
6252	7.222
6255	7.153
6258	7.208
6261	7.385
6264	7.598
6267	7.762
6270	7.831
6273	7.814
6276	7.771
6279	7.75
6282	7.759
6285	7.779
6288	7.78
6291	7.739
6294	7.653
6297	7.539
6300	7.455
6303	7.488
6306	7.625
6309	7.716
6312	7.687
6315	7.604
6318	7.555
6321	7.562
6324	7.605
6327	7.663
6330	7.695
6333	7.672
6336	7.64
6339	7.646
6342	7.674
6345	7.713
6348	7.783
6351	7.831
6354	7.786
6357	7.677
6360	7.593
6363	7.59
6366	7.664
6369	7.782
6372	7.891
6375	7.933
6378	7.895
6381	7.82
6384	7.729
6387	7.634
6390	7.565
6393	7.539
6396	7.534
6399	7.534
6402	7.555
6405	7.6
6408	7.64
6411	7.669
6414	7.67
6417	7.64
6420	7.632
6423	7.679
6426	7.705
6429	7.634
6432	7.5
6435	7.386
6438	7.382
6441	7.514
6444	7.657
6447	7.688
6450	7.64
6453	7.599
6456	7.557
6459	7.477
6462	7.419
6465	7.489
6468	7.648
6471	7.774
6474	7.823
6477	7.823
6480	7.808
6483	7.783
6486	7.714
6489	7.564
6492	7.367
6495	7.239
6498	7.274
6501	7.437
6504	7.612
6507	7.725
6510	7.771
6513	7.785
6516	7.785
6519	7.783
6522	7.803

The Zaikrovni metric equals 394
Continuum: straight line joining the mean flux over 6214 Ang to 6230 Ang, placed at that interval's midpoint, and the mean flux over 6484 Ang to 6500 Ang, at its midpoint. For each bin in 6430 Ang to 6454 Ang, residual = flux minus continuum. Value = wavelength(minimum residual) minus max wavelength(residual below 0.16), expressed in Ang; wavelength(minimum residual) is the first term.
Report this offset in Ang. -15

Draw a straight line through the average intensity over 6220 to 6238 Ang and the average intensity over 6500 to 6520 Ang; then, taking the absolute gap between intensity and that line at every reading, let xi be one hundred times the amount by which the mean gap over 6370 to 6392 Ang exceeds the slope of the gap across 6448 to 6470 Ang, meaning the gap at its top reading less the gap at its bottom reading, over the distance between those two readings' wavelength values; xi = 14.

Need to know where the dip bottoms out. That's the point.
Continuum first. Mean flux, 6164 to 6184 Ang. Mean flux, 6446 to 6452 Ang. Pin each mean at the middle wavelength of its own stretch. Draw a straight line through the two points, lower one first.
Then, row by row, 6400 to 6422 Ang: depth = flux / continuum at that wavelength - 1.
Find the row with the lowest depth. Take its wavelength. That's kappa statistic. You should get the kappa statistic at 6402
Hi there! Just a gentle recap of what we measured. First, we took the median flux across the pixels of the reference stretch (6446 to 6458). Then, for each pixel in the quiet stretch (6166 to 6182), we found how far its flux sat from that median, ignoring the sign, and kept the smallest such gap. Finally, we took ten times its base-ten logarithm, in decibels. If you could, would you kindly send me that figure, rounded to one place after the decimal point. -15.8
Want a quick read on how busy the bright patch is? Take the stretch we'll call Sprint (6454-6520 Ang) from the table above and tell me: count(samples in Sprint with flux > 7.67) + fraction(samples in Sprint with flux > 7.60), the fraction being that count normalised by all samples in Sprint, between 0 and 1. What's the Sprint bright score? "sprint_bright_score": 11.6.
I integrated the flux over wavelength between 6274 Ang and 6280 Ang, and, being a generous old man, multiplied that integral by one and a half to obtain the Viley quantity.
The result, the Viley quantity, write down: 70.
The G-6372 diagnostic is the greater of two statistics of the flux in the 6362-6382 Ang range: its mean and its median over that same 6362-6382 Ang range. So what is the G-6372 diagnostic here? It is 7.82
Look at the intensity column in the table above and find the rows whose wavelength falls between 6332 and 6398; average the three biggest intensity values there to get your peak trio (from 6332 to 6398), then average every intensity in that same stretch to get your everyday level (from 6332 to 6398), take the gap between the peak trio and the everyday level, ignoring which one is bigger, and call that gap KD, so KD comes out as 0.20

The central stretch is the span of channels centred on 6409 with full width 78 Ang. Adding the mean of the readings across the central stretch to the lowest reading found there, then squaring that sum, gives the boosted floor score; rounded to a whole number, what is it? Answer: 226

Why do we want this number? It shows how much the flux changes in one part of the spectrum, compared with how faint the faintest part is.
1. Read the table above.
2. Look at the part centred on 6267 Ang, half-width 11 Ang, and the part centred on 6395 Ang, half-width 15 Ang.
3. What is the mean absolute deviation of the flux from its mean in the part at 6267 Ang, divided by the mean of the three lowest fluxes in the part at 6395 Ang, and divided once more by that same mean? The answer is 0.0034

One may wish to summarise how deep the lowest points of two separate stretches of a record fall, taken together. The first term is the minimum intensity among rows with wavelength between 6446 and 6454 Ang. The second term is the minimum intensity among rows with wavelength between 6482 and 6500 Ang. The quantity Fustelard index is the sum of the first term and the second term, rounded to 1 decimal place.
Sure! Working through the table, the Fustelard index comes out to 14.8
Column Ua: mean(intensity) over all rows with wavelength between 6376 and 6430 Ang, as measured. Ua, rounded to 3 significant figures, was 7.65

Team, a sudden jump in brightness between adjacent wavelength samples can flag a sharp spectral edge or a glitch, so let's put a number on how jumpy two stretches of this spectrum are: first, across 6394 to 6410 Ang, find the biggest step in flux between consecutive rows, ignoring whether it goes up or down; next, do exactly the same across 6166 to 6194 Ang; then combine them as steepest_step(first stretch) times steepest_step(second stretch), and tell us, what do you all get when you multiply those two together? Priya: 0.014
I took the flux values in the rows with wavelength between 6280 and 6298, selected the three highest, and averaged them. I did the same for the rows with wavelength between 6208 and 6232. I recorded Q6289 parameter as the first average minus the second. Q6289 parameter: 0.02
